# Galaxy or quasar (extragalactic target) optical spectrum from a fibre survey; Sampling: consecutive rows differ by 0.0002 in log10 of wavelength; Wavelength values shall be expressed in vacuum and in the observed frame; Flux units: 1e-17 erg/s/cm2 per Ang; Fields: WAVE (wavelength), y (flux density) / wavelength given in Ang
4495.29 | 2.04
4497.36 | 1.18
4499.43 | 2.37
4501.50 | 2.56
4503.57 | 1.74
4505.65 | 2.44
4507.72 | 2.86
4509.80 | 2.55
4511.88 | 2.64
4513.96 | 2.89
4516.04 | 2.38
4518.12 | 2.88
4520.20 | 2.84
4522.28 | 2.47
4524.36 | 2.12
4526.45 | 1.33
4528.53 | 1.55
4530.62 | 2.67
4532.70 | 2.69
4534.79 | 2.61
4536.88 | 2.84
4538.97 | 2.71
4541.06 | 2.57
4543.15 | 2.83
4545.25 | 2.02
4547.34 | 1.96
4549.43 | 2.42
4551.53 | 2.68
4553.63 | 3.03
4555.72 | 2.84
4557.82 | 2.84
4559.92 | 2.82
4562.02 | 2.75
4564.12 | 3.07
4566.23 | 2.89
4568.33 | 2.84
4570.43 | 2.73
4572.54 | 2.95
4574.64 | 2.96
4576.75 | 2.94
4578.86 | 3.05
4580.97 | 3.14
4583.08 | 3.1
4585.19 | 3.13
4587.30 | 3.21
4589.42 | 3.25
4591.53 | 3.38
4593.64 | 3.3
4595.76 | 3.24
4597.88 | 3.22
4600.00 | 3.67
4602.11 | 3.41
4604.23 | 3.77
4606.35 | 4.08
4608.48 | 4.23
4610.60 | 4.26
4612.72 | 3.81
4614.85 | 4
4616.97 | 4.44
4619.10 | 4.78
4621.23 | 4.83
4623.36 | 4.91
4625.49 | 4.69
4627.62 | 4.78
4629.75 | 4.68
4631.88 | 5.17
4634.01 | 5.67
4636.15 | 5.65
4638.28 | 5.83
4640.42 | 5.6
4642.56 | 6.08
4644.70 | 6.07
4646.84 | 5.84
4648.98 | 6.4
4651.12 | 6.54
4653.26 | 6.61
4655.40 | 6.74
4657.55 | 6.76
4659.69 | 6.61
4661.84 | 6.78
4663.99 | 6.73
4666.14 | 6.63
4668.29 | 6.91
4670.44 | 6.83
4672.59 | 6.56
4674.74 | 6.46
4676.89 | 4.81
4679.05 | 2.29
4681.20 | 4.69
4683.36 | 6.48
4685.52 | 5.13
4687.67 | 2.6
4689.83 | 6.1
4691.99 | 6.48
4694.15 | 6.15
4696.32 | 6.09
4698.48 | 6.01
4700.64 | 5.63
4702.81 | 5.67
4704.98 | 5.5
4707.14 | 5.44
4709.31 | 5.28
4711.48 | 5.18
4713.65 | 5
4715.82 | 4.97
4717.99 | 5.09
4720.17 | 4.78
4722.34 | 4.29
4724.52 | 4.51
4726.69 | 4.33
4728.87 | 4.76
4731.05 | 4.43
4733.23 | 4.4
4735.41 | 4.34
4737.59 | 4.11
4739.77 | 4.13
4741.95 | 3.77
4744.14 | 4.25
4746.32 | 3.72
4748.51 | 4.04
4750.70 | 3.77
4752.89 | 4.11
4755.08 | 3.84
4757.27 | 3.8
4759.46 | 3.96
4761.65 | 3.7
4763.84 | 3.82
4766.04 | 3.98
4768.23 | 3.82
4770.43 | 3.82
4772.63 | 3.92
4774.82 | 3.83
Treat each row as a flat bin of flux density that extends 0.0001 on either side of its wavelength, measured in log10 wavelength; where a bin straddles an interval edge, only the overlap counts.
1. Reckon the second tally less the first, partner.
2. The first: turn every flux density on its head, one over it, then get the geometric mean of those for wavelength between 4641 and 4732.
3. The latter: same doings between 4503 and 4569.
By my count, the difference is 0.22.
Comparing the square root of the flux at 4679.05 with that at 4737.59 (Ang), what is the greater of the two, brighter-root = 2.0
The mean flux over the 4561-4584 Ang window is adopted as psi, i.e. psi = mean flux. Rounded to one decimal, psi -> 2.9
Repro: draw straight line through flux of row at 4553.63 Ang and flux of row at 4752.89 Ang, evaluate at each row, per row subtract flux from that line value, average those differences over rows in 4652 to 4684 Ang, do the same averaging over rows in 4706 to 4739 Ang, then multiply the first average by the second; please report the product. 1.9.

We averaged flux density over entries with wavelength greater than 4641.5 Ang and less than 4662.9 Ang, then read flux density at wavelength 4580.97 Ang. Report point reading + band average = 9.6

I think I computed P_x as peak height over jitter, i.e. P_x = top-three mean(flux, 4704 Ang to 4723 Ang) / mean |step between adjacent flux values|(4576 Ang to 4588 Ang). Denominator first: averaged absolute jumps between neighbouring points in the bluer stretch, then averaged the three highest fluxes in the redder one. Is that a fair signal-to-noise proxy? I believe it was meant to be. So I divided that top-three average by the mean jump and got 77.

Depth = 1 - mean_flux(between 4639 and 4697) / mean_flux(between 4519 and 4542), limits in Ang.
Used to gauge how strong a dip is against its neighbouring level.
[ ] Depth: -1.48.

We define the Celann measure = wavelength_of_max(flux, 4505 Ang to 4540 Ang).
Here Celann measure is 4513.96 Ang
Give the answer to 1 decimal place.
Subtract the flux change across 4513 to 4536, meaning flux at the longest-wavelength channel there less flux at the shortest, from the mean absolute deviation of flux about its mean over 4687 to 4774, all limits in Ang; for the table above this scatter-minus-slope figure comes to 1.0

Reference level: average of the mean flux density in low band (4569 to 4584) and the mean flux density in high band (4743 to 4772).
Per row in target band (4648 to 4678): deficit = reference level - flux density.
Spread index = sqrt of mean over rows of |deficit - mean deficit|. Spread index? 0.52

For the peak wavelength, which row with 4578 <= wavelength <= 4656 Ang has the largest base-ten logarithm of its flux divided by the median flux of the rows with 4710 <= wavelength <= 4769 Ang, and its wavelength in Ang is 4655.40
